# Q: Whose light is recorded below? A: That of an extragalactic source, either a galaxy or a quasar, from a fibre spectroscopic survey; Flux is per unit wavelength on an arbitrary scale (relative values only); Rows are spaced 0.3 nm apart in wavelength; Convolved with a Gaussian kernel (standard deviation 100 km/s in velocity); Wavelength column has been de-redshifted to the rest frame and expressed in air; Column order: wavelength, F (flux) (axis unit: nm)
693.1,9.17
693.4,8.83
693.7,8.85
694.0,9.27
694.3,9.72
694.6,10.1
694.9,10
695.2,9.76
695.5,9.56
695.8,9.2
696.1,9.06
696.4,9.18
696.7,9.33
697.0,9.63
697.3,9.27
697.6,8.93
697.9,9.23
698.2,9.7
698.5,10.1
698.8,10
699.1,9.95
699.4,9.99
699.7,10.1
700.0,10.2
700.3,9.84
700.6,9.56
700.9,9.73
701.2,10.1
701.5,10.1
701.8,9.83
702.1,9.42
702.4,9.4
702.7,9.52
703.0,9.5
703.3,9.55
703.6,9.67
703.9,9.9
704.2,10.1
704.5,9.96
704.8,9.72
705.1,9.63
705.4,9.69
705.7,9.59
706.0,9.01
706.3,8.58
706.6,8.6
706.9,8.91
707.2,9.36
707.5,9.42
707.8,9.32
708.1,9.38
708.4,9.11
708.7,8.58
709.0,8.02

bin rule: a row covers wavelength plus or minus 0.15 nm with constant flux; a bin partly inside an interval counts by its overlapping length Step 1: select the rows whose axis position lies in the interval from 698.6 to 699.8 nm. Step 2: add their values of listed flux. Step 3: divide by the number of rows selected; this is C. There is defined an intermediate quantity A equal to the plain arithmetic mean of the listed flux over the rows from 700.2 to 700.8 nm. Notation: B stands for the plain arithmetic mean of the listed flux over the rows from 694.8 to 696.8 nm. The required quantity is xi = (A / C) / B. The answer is 0.103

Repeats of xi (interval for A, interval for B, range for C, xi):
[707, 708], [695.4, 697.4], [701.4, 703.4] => 0.105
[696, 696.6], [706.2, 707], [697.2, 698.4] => 0.113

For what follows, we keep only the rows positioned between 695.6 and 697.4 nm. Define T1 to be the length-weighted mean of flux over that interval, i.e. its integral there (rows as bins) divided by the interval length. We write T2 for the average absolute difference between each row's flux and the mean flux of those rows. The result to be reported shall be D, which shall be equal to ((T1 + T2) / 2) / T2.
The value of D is 35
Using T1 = 9.29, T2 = 0.13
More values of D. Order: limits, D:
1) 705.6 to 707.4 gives 15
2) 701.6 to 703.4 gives 47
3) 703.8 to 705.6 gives 33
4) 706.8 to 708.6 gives 29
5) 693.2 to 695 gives 10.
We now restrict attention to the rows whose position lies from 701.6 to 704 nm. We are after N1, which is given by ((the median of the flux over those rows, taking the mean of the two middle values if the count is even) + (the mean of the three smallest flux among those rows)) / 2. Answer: 9.49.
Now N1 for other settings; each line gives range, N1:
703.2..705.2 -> 9.67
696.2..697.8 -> 9.20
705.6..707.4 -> 8.83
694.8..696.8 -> 9.24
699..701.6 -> 9.85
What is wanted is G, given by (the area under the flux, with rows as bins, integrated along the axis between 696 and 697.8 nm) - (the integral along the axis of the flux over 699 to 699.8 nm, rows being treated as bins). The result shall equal 8.6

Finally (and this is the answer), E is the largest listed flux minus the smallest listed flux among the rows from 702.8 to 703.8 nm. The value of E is 0.17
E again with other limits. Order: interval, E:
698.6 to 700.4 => 0.36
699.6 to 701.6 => 0.64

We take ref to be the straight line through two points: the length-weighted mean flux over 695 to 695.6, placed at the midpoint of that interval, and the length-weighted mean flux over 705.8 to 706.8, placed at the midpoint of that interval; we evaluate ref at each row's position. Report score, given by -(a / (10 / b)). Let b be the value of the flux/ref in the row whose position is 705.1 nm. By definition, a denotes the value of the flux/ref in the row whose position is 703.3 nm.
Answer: -0.115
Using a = 1.06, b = 1.08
